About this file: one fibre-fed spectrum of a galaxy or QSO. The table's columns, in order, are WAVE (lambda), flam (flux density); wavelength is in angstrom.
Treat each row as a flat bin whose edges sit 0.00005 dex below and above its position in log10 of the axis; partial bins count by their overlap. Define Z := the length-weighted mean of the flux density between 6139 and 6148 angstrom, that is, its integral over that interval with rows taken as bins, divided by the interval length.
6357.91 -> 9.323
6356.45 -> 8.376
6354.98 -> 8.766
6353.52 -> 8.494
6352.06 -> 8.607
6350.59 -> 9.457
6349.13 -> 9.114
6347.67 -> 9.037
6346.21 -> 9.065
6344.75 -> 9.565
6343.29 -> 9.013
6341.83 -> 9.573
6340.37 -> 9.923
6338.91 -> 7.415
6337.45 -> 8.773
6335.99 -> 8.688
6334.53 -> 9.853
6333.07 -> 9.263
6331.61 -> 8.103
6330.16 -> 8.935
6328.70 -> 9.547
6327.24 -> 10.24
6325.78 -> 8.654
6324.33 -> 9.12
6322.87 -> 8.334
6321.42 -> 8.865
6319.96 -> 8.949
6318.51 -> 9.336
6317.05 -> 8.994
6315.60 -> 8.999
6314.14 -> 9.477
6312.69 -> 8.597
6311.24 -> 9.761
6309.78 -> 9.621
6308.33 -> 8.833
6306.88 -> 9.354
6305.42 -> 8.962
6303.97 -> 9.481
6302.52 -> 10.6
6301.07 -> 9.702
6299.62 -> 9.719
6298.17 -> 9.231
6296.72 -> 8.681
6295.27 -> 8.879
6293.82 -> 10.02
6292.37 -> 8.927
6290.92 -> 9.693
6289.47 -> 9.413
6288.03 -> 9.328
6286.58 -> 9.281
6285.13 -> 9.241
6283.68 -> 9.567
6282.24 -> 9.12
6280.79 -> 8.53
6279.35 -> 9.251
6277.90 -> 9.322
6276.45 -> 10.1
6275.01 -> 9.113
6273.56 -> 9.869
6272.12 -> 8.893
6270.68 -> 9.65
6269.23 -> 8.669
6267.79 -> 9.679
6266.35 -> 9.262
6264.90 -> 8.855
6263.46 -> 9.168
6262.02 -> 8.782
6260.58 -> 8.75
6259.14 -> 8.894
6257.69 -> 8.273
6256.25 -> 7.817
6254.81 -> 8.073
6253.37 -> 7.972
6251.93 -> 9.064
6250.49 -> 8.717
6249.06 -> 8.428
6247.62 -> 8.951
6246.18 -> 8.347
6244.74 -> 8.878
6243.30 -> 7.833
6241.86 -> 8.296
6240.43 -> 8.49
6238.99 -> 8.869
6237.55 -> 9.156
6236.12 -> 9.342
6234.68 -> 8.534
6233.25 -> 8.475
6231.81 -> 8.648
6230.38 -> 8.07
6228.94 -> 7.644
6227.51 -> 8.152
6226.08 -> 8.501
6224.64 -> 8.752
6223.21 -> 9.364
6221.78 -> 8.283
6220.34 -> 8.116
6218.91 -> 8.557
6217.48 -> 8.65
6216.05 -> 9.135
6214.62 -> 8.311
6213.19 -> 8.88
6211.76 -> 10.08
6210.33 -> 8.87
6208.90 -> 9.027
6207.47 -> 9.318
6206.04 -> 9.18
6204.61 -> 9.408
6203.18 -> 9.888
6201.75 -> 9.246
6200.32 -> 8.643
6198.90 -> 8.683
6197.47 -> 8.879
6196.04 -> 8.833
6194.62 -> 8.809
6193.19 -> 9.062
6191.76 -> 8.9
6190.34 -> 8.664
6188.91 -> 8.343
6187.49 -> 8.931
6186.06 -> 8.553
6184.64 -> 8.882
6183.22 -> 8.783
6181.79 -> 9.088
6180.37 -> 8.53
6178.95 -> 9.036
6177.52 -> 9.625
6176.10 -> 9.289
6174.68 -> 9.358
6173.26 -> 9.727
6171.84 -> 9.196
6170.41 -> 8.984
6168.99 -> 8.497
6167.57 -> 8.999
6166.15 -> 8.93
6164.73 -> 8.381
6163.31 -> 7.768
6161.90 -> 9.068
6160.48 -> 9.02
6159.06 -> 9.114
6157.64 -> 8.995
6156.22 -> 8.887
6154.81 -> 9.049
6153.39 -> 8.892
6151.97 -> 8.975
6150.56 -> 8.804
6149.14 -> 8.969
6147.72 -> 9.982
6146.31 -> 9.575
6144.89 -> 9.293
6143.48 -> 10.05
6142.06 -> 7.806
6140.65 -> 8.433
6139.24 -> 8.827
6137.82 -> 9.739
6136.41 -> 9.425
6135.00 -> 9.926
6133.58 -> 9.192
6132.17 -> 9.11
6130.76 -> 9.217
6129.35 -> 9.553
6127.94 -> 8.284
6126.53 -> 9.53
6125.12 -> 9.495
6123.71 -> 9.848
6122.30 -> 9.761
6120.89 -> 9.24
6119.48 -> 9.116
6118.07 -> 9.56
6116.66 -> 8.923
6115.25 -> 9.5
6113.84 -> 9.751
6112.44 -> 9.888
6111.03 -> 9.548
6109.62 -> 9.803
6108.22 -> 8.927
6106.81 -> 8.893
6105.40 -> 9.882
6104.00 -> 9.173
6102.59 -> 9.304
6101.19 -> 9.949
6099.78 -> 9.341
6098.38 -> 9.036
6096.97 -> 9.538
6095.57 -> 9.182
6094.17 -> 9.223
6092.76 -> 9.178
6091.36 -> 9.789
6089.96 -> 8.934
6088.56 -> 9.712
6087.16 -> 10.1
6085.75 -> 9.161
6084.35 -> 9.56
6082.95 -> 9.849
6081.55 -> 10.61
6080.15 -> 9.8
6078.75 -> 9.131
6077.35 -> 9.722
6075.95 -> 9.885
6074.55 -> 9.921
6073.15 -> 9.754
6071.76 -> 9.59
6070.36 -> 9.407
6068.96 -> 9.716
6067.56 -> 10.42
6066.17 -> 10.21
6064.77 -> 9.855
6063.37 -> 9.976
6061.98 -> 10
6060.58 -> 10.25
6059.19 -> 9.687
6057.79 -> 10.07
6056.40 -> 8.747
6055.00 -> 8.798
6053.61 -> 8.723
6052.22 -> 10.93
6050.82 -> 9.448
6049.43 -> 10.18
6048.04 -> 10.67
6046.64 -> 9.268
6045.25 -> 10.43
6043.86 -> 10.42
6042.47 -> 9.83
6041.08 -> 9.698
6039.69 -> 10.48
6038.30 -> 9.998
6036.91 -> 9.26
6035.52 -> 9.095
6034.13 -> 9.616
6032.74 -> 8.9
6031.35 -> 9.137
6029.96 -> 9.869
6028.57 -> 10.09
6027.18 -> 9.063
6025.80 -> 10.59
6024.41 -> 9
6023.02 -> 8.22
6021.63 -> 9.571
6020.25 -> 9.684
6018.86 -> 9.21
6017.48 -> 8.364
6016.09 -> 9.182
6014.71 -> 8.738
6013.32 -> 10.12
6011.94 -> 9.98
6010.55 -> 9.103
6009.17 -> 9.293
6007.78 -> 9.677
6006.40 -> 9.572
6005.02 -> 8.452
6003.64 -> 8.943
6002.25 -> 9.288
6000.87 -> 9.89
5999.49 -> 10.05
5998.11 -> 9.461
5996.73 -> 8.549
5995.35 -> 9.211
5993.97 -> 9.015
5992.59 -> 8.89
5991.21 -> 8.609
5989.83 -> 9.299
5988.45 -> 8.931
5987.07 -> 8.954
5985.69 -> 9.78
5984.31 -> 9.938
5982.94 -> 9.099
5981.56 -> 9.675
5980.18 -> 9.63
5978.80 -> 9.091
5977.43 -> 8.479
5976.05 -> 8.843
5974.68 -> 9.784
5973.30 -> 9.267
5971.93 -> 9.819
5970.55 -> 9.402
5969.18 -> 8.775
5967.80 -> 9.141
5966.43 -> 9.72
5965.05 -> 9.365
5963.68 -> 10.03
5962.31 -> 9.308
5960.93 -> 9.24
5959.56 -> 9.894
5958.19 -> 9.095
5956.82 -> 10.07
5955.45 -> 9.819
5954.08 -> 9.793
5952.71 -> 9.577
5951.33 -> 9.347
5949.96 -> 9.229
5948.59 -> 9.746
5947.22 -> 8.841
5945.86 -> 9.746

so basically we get 9.1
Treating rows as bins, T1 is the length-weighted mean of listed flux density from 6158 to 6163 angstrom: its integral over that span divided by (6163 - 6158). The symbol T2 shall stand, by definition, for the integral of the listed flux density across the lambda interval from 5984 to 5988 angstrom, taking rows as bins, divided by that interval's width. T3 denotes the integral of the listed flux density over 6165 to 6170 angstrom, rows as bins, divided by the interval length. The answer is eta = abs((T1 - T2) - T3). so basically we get 9.3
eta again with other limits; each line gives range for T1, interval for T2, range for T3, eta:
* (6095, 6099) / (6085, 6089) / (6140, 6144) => 9.1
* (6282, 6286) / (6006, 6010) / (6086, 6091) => 9.7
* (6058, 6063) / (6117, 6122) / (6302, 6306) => 9.0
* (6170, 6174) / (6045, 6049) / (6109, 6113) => 10.5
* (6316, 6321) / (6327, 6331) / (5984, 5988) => 9.9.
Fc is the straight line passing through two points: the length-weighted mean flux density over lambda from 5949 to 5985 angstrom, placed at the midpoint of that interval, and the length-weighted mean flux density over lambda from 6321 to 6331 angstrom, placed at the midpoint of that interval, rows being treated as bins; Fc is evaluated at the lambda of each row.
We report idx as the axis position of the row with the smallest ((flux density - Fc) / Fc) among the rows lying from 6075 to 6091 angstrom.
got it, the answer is 6089.96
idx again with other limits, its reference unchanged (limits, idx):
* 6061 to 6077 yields 6070.36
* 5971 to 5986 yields 5977.43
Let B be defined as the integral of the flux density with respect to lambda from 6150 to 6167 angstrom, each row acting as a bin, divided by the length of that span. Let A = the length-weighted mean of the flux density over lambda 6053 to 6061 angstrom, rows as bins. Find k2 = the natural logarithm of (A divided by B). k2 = 0.058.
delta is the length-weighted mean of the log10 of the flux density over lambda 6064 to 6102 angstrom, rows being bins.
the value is 0.984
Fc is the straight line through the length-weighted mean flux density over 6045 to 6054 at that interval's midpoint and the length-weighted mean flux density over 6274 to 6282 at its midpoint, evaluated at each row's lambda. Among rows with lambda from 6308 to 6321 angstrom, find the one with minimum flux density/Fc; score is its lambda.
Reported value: 6312.69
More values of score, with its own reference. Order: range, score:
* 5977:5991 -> 5977.43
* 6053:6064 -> 6053.61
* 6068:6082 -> 6078.75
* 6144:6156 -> 6150.56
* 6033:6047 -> 6035.52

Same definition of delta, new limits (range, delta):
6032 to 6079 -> 0.989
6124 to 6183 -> 0.958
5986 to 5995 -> 0.953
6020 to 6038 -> 0.972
